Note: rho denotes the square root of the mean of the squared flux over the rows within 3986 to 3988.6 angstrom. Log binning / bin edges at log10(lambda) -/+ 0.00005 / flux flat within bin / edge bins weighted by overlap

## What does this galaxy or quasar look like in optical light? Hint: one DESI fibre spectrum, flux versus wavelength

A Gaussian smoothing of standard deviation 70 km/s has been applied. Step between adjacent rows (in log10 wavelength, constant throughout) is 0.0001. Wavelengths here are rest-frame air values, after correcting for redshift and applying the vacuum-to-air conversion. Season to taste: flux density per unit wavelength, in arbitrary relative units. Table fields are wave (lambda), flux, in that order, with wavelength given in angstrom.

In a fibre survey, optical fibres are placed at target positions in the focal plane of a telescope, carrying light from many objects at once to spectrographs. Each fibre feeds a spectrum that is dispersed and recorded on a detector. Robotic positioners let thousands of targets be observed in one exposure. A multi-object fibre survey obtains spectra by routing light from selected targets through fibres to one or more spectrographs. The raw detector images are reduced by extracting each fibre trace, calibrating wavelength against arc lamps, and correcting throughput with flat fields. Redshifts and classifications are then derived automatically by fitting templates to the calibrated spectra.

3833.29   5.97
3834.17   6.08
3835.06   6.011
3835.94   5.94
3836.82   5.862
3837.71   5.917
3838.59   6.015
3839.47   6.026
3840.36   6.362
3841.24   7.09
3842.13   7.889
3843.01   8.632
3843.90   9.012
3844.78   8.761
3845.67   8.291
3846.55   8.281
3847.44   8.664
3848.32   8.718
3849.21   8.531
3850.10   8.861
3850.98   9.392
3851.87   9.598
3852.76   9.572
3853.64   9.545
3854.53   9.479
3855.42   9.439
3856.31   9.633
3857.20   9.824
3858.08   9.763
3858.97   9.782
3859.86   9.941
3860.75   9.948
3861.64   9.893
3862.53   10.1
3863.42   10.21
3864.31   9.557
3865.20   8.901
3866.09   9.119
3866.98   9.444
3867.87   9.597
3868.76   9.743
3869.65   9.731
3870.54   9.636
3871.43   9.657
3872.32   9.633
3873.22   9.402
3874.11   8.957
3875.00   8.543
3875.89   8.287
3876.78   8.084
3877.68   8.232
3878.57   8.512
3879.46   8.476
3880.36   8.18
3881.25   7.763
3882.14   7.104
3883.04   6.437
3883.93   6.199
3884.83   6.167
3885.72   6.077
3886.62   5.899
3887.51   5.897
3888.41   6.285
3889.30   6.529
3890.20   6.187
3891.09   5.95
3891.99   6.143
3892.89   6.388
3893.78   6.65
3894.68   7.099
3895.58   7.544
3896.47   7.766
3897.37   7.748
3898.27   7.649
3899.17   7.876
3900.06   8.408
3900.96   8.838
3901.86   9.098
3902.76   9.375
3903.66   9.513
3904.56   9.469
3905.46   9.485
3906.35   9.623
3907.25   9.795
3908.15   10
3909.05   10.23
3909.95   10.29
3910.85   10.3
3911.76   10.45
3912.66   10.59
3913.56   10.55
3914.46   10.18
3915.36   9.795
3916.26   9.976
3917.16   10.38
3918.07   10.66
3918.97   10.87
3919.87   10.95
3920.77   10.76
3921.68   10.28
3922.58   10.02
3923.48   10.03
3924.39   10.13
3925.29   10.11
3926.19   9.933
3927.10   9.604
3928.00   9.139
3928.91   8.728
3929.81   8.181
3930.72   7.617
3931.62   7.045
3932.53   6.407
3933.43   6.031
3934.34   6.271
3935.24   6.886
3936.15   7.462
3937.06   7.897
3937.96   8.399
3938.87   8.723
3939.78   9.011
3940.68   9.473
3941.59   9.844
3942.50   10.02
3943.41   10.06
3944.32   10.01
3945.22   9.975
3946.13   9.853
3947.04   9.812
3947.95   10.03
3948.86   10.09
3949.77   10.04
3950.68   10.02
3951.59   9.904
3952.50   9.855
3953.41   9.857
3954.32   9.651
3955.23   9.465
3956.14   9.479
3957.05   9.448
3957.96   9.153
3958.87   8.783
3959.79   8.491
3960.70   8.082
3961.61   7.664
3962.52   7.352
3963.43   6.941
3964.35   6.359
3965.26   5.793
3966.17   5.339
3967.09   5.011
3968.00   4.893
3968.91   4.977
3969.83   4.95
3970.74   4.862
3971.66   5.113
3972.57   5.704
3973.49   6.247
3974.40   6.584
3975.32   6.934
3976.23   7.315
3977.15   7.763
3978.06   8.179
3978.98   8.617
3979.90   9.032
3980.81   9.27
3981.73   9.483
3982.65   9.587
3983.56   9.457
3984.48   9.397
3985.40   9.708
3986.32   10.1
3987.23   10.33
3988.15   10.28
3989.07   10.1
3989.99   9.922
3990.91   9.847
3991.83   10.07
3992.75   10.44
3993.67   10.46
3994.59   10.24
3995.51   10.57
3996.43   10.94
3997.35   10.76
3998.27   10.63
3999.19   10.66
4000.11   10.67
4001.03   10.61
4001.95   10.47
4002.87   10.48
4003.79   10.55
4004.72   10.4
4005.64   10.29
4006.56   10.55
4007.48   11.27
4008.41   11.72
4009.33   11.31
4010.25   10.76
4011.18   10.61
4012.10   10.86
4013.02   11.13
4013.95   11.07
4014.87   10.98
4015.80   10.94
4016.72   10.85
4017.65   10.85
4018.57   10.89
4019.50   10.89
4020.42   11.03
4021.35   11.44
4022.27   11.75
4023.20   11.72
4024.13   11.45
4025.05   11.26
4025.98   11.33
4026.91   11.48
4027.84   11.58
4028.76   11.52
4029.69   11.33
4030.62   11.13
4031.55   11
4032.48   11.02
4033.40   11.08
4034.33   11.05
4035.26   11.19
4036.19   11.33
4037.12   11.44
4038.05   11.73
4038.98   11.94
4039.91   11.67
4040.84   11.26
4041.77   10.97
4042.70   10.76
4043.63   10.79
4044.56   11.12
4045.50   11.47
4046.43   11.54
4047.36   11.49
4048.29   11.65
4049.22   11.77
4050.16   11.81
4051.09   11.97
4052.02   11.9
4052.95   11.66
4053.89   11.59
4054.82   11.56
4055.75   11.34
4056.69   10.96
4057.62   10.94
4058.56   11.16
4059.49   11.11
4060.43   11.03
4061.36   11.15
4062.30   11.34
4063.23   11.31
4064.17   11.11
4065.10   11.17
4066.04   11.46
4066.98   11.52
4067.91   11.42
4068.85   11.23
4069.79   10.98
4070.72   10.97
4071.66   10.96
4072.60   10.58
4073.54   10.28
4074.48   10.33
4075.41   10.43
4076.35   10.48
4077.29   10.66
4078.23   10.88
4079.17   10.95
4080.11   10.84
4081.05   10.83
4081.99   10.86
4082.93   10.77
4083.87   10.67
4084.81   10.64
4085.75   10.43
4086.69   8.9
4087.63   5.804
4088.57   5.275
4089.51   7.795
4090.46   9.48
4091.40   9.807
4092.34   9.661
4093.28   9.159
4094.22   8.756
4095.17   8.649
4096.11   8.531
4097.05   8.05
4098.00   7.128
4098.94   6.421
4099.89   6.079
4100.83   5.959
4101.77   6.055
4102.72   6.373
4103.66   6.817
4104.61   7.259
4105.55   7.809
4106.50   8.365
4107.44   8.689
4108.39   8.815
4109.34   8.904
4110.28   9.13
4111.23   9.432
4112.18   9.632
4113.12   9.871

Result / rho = 10.2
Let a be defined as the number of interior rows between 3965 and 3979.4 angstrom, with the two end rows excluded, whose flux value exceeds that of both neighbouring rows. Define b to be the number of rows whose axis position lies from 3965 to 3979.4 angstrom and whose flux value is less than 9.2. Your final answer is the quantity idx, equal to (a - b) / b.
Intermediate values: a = 1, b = 16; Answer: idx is -0.94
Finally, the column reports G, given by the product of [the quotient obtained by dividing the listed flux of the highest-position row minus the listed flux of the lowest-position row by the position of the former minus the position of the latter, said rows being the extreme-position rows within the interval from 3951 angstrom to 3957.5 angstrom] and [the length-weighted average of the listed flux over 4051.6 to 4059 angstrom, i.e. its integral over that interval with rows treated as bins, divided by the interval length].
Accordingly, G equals -1.0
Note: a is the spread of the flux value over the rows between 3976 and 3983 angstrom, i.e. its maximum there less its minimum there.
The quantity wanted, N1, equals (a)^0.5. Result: 1.51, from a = 2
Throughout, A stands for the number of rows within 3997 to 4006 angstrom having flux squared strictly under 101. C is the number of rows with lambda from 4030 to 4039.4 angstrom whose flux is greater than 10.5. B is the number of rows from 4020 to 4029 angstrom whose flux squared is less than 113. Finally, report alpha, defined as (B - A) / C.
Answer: 0.0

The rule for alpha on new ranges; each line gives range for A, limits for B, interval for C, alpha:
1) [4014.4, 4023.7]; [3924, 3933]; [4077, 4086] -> 1.1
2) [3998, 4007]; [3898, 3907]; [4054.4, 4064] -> 1.0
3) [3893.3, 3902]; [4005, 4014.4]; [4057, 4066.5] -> -0.7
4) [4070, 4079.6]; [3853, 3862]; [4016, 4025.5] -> 1.0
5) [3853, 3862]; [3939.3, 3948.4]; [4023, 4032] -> 0.0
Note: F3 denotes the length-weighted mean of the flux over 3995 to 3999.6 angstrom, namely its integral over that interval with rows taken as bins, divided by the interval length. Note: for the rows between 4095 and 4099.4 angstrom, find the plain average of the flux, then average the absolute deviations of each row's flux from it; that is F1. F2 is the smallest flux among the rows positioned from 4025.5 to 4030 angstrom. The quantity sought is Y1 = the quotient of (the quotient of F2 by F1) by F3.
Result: 1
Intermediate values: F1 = 0.8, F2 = 11.33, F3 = 10.7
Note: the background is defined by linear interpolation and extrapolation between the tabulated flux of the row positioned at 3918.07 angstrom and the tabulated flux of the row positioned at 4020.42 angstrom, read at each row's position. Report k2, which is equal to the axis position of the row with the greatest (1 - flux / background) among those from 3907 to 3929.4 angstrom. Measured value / 3928.91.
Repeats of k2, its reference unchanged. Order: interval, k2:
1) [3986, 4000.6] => 3990.91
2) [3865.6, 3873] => 3866.09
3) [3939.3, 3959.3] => 3958.87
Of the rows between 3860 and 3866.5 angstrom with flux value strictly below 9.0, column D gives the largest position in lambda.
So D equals 3865.20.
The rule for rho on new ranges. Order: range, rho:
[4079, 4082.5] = 10.9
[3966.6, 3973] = 5.1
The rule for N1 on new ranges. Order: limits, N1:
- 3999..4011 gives 1.20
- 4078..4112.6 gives 2.38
